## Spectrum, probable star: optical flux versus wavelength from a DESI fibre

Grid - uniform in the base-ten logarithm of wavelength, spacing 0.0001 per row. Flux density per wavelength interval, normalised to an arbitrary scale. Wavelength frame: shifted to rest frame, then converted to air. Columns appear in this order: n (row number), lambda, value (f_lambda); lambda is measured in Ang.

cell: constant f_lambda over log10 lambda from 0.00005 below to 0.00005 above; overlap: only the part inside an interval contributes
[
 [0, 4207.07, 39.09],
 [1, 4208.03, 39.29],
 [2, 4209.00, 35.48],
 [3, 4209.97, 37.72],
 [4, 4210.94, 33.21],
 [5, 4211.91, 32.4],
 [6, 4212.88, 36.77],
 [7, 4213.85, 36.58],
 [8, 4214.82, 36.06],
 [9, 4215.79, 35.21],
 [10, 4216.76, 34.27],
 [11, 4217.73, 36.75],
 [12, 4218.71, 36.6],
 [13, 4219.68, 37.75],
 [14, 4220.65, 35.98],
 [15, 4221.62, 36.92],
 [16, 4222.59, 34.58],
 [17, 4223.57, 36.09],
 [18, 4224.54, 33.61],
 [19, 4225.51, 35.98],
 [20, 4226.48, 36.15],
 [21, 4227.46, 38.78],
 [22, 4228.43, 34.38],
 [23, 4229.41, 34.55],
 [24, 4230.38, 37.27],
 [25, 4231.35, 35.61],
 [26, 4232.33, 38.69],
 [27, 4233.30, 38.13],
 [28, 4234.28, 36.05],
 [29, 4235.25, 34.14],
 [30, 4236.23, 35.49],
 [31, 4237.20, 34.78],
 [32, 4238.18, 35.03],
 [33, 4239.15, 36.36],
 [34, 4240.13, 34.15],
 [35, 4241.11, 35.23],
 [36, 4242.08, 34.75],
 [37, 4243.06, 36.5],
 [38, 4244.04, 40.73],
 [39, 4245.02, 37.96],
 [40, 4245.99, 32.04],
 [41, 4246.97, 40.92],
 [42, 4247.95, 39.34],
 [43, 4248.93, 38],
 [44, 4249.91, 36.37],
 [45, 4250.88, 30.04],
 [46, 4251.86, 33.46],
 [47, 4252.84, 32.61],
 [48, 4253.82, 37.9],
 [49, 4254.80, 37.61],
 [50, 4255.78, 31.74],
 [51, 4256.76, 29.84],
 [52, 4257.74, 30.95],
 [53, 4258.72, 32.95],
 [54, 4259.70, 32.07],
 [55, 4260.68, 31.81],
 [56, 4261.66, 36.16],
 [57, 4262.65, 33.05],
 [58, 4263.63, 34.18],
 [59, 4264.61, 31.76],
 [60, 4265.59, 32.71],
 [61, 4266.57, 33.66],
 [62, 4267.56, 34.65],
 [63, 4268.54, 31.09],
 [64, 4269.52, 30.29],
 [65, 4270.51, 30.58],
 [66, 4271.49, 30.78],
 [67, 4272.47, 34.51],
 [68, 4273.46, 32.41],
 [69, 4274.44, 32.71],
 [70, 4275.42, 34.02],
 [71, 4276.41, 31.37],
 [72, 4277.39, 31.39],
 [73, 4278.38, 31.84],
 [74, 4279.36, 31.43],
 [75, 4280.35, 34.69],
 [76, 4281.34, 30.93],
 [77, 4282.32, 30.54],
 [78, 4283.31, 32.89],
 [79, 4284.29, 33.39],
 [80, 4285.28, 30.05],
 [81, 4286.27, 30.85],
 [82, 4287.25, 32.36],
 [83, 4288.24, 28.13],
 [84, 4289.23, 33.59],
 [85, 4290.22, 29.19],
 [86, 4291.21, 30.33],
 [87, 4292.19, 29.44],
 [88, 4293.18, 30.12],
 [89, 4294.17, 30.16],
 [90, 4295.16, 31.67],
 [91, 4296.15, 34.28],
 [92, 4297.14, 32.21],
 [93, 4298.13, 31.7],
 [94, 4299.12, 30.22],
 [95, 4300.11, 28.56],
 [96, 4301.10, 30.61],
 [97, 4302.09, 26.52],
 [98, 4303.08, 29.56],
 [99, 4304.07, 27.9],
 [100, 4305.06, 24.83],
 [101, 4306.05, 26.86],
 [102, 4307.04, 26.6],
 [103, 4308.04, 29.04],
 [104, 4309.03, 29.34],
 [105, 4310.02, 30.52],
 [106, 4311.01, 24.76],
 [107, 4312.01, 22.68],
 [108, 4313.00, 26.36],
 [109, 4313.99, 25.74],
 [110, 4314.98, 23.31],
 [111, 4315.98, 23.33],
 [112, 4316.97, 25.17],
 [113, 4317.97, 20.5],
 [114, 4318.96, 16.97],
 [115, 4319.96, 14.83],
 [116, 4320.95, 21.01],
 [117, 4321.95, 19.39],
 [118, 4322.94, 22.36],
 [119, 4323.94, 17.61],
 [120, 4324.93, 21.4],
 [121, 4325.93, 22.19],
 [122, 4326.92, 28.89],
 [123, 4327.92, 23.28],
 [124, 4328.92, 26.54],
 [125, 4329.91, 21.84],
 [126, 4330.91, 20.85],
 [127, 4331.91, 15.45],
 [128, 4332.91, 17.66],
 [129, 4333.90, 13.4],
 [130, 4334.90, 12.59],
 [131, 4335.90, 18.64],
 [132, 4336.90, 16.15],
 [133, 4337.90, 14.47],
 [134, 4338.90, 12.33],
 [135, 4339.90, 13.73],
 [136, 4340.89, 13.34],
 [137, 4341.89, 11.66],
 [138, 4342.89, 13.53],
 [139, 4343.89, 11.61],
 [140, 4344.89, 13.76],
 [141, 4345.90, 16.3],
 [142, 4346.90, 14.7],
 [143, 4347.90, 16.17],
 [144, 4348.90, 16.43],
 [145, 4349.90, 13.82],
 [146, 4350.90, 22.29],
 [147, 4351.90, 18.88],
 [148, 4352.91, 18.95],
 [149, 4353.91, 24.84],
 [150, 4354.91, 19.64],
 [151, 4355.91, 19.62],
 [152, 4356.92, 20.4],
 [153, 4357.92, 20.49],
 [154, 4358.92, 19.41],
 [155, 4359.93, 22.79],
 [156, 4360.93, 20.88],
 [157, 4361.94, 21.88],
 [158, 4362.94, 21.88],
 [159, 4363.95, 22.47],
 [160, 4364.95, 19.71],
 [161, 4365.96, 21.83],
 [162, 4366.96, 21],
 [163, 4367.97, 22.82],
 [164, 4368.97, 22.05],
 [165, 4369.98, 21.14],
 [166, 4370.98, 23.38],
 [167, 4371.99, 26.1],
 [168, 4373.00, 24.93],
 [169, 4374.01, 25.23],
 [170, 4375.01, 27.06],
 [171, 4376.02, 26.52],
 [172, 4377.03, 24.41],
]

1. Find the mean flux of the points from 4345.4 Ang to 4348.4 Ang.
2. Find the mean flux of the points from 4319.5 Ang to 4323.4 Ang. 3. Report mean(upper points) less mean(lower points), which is -3.7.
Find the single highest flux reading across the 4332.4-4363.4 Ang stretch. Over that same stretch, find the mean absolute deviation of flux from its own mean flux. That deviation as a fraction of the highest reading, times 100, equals 13.2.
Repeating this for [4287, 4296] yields 3.9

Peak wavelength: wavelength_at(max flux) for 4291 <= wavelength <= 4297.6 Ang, 4296.15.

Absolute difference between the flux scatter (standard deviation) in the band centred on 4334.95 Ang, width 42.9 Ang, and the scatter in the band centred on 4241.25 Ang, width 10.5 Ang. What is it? 2.3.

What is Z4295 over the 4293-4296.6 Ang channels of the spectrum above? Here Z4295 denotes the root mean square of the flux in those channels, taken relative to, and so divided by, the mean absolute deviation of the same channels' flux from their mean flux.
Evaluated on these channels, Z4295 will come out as 22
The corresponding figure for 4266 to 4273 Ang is 18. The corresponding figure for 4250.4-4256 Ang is 13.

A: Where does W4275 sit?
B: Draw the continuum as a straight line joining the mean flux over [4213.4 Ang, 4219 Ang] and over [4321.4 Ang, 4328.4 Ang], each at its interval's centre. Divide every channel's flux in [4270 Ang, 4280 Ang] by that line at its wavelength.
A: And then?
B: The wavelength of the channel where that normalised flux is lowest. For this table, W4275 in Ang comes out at 4270.51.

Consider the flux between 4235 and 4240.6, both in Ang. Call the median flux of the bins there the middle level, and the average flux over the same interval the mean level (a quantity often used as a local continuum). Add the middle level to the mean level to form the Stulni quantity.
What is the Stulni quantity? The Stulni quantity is 70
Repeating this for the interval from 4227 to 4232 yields 72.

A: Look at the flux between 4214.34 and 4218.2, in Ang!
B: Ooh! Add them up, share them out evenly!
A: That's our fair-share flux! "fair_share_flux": 36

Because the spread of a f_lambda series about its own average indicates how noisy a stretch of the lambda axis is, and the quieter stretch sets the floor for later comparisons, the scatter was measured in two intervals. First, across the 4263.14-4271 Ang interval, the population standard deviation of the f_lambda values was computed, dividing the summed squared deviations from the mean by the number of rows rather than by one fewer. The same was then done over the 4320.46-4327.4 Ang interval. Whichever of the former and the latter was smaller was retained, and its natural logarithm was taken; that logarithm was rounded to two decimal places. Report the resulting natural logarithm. 0.45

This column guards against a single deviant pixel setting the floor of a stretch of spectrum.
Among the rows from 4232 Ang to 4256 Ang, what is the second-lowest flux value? 31.74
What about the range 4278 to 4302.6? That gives 28.13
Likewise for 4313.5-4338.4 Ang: 13.4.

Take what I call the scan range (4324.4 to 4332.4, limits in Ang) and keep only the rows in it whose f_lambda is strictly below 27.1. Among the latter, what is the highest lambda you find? 4331.91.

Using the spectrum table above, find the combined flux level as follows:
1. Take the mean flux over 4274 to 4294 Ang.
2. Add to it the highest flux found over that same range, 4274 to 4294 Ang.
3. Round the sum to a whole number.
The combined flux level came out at 66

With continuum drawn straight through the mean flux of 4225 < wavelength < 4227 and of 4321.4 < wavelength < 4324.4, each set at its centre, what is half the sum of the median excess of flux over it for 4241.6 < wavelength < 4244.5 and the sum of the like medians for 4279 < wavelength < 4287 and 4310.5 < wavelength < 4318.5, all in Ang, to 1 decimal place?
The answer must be 5.3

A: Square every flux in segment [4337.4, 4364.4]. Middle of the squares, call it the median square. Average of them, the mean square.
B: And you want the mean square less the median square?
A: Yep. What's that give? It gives -30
